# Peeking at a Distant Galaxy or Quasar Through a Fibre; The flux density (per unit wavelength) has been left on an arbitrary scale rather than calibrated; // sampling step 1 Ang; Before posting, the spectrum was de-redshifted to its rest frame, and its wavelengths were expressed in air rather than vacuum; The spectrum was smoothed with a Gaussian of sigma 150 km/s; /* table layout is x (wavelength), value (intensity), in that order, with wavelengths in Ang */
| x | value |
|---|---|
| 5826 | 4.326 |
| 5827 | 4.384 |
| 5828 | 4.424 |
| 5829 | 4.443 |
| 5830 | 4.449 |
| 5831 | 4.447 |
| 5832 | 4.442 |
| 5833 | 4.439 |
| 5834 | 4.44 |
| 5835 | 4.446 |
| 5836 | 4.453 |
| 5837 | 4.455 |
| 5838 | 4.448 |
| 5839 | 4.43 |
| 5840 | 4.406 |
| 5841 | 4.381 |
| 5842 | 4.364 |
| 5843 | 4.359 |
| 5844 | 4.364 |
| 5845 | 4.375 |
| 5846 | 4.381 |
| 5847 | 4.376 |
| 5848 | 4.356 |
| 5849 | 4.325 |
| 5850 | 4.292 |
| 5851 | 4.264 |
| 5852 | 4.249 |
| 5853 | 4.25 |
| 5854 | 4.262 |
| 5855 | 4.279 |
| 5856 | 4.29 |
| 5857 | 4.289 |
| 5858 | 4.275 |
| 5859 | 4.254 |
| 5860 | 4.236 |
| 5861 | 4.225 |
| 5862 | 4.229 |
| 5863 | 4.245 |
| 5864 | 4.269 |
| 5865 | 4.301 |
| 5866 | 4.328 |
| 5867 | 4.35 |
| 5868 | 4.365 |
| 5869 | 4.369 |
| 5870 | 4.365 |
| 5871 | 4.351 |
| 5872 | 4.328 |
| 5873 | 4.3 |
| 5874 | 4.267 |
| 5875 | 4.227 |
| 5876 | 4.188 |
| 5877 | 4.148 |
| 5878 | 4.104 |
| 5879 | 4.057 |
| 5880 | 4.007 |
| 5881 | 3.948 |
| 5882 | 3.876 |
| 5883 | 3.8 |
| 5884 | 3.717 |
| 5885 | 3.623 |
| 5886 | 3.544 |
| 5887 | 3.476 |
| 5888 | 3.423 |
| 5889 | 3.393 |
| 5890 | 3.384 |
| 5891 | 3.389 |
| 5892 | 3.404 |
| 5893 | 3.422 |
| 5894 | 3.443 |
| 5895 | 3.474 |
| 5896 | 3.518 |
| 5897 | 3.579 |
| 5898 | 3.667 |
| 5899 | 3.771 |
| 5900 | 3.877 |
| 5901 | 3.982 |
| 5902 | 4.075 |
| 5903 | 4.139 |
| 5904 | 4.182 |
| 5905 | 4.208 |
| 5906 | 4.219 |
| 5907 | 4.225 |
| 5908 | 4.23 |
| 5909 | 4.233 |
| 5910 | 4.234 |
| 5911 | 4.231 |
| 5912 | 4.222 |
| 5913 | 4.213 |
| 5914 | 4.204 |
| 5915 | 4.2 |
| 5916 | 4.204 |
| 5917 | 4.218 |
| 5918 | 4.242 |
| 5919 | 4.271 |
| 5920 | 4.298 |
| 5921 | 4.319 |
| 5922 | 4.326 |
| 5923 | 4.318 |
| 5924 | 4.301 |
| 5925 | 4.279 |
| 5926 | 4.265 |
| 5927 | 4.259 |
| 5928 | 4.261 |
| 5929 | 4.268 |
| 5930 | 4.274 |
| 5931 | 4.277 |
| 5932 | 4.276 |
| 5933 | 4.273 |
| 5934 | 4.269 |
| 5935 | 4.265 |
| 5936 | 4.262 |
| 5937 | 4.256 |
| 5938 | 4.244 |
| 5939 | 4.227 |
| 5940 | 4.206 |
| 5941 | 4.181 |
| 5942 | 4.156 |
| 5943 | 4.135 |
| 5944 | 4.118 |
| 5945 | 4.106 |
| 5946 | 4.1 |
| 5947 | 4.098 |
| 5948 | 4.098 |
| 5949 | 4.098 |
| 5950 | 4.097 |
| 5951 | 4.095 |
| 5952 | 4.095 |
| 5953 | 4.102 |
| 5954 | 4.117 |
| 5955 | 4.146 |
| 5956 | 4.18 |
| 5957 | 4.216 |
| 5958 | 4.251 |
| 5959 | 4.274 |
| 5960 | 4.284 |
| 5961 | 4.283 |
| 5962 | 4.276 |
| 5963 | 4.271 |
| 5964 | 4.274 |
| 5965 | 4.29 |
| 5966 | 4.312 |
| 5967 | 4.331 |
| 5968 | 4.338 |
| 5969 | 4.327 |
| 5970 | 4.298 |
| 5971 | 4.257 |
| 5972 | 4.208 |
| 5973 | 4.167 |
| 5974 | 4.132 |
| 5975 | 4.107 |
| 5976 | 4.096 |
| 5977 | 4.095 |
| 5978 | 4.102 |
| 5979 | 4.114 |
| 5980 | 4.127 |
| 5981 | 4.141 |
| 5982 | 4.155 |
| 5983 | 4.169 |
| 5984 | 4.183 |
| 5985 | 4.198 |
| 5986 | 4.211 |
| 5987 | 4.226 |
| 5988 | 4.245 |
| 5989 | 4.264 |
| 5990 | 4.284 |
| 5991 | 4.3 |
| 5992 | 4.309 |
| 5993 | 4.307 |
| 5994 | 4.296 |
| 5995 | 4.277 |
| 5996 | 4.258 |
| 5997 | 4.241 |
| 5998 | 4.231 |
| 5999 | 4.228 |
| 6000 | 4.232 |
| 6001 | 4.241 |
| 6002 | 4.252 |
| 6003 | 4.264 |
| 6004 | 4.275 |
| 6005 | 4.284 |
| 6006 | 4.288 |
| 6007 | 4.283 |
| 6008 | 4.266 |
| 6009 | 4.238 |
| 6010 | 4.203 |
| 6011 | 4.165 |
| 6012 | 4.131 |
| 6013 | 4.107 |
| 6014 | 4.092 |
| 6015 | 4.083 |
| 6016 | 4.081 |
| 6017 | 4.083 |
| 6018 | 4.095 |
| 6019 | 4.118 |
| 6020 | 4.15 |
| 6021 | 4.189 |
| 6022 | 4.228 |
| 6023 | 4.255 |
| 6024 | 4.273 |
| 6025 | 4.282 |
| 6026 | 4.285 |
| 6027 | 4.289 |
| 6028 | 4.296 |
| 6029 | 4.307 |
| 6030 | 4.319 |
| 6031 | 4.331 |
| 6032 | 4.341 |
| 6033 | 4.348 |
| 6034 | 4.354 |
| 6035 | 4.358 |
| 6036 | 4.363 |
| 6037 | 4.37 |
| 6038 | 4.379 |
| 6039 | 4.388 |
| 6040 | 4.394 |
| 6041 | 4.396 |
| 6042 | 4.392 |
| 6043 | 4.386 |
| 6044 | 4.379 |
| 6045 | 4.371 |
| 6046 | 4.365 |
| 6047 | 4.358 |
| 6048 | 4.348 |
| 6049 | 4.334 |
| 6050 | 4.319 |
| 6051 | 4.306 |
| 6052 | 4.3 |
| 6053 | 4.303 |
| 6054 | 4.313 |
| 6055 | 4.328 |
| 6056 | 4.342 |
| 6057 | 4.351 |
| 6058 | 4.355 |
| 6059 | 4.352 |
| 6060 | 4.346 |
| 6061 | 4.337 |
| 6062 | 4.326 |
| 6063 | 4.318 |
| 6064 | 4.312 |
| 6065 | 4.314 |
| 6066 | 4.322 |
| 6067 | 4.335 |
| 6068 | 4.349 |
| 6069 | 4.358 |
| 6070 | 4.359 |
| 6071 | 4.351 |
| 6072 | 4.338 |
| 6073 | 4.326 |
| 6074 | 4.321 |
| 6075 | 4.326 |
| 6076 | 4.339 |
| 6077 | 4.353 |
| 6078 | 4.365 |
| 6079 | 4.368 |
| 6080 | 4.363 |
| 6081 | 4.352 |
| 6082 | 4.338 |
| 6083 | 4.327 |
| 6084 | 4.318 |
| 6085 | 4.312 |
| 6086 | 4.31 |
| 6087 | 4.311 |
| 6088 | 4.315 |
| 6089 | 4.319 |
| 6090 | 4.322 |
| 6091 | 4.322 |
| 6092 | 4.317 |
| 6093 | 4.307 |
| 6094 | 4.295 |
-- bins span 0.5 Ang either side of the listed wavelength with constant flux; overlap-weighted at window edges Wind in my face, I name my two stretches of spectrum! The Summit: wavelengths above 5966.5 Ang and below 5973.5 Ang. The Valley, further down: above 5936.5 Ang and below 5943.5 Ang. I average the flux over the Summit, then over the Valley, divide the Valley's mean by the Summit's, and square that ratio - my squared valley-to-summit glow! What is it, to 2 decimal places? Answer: 0.97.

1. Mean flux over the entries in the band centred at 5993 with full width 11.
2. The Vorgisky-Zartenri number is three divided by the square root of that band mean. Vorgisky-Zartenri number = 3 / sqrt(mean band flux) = 1.45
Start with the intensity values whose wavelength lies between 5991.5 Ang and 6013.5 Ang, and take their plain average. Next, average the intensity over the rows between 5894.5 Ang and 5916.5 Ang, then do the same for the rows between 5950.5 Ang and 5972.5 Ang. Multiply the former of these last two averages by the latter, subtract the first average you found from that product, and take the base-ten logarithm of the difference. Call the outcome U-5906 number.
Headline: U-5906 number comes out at 1.11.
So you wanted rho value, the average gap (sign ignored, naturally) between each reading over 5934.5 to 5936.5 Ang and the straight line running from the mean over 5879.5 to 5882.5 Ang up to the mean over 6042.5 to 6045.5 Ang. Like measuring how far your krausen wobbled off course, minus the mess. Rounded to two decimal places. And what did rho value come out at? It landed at 0.17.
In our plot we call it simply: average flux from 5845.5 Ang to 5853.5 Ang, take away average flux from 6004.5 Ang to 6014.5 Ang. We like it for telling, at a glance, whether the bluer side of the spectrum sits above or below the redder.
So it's 0.11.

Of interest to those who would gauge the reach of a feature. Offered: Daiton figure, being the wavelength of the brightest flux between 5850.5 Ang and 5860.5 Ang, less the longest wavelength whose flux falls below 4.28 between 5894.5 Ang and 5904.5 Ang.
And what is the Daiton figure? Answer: -48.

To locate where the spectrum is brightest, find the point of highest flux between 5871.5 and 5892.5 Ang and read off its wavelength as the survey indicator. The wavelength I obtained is 5872 Ang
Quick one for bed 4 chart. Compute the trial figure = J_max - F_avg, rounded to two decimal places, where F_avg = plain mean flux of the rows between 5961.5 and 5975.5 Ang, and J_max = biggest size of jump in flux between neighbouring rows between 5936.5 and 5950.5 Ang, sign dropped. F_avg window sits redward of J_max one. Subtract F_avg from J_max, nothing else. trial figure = -4.23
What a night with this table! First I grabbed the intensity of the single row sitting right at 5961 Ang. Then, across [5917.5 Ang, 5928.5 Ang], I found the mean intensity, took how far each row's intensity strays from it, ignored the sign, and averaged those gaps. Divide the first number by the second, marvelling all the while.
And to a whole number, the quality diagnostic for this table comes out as 174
